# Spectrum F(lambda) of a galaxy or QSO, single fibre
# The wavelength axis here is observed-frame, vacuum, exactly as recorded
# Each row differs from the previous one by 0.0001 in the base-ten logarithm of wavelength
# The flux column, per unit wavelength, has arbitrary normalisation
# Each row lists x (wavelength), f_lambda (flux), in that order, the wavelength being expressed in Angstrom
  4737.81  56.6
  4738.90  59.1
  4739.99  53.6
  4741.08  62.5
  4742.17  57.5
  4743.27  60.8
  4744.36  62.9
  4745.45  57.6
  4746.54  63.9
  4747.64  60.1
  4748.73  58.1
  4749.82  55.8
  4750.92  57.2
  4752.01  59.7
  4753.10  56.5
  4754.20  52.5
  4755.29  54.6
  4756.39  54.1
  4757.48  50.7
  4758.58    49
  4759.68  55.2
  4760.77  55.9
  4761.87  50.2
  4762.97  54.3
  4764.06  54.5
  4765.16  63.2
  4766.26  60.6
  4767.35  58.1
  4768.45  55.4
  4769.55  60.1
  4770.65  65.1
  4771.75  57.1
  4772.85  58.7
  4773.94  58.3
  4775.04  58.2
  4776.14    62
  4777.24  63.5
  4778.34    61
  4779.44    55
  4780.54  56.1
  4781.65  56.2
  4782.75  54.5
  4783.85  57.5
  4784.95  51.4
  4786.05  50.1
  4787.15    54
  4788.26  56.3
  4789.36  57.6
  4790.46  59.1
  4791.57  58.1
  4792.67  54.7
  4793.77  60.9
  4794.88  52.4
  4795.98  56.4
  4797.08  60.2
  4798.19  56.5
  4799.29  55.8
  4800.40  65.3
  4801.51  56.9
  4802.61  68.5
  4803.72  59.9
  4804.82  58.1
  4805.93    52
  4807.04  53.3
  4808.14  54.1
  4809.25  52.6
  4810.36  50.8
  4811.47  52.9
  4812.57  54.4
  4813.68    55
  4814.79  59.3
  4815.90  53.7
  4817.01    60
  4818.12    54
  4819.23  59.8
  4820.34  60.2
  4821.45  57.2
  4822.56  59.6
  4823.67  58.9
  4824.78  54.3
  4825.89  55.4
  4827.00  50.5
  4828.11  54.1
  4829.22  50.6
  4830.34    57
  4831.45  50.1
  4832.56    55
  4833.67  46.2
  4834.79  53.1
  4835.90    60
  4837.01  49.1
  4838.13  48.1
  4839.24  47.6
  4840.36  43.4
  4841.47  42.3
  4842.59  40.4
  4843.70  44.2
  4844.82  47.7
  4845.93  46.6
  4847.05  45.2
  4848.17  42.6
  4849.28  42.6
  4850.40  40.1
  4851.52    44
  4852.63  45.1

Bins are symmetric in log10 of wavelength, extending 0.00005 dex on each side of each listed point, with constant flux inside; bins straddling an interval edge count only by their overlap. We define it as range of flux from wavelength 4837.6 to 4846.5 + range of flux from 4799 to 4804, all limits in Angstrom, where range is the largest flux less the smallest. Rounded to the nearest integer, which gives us 20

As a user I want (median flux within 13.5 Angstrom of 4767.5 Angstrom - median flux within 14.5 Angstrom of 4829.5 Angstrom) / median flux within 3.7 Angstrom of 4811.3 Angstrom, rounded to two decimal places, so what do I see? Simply 0.04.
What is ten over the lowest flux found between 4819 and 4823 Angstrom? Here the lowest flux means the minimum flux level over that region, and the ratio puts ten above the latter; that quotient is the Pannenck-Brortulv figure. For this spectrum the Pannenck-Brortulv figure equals 0.175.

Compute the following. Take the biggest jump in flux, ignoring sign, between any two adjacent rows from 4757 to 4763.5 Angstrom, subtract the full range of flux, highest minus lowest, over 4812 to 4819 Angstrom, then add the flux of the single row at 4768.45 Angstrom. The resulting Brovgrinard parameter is 55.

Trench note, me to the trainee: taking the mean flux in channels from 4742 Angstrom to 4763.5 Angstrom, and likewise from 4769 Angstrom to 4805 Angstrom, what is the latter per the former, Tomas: 1.03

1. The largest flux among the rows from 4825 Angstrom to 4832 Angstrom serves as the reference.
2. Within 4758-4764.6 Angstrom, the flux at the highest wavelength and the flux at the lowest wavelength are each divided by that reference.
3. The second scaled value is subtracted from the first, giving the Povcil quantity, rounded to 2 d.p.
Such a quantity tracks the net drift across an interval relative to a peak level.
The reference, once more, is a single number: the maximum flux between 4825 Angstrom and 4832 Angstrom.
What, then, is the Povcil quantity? 0.10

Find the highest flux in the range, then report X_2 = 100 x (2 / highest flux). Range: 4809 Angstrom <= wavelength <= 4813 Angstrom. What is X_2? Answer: 3.7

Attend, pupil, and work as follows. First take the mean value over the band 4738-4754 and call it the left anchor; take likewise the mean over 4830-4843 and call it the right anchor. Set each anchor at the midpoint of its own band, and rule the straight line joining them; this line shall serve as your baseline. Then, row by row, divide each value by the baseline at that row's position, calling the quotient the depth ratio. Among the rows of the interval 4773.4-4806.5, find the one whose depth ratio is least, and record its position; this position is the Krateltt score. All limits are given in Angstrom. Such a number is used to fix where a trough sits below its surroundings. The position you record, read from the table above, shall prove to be 4786.05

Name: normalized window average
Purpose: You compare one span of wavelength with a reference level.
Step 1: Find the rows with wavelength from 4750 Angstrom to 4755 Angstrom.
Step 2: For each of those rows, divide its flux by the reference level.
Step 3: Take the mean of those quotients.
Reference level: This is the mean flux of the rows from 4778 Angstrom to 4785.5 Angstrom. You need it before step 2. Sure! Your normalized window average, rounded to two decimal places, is 1.01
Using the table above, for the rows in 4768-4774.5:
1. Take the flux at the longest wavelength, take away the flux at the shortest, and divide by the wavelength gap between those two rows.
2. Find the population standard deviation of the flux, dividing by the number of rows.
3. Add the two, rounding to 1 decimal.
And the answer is 3.6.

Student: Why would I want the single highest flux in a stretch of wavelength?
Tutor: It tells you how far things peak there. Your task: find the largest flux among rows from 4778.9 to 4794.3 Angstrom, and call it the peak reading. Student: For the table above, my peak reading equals 60.9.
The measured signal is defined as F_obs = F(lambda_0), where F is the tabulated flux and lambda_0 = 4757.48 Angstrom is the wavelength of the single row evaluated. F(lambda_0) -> 50.7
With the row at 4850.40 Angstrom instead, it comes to 40.1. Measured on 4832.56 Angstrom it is 55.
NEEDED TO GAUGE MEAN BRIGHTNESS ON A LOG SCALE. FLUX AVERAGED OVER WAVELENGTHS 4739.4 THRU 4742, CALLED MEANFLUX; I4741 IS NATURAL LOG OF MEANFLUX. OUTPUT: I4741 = 4.06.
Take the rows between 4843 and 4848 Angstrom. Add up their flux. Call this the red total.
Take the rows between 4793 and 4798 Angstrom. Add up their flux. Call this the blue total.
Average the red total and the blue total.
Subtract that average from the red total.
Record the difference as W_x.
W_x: -23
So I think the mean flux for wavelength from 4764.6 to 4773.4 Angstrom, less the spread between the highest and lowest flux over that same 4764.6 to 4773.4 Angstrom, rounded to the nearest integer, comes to 50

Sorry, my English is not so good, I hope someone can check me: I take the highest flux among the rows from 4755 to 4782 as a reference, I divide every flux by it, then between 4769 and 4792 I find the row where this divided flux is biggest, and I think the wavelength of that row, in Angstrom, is 4770.65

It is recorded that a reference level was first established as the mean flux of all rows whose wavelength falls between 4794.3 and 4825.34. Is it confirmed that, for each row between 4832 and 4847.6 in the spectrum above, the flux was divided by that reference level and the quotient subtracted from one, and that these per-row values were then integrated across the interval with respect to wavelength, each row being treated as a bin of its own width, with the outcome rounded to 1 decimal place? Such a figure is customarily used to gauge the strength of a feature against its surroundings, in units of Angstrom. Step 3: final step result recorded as 2.5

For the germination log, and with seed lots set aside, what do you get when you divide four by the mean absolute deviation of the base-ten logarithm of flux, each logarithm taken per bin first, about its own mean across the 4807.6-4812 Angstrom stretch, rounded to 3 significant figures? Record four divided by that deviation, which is 533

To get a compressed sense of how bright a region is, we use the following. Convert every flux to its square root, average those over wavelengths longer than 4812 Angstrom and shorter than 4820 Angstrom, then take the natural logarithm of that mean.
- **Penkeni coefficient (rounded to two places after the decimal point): 2.02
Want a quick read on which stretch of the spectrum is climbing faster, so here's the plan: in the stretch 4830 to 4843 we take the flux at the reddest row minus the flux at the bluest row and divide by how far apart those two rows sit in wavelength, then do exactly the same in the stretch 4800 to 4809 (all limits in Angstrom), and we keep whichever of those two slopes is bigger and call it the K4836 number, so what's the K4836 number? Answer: -1.4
